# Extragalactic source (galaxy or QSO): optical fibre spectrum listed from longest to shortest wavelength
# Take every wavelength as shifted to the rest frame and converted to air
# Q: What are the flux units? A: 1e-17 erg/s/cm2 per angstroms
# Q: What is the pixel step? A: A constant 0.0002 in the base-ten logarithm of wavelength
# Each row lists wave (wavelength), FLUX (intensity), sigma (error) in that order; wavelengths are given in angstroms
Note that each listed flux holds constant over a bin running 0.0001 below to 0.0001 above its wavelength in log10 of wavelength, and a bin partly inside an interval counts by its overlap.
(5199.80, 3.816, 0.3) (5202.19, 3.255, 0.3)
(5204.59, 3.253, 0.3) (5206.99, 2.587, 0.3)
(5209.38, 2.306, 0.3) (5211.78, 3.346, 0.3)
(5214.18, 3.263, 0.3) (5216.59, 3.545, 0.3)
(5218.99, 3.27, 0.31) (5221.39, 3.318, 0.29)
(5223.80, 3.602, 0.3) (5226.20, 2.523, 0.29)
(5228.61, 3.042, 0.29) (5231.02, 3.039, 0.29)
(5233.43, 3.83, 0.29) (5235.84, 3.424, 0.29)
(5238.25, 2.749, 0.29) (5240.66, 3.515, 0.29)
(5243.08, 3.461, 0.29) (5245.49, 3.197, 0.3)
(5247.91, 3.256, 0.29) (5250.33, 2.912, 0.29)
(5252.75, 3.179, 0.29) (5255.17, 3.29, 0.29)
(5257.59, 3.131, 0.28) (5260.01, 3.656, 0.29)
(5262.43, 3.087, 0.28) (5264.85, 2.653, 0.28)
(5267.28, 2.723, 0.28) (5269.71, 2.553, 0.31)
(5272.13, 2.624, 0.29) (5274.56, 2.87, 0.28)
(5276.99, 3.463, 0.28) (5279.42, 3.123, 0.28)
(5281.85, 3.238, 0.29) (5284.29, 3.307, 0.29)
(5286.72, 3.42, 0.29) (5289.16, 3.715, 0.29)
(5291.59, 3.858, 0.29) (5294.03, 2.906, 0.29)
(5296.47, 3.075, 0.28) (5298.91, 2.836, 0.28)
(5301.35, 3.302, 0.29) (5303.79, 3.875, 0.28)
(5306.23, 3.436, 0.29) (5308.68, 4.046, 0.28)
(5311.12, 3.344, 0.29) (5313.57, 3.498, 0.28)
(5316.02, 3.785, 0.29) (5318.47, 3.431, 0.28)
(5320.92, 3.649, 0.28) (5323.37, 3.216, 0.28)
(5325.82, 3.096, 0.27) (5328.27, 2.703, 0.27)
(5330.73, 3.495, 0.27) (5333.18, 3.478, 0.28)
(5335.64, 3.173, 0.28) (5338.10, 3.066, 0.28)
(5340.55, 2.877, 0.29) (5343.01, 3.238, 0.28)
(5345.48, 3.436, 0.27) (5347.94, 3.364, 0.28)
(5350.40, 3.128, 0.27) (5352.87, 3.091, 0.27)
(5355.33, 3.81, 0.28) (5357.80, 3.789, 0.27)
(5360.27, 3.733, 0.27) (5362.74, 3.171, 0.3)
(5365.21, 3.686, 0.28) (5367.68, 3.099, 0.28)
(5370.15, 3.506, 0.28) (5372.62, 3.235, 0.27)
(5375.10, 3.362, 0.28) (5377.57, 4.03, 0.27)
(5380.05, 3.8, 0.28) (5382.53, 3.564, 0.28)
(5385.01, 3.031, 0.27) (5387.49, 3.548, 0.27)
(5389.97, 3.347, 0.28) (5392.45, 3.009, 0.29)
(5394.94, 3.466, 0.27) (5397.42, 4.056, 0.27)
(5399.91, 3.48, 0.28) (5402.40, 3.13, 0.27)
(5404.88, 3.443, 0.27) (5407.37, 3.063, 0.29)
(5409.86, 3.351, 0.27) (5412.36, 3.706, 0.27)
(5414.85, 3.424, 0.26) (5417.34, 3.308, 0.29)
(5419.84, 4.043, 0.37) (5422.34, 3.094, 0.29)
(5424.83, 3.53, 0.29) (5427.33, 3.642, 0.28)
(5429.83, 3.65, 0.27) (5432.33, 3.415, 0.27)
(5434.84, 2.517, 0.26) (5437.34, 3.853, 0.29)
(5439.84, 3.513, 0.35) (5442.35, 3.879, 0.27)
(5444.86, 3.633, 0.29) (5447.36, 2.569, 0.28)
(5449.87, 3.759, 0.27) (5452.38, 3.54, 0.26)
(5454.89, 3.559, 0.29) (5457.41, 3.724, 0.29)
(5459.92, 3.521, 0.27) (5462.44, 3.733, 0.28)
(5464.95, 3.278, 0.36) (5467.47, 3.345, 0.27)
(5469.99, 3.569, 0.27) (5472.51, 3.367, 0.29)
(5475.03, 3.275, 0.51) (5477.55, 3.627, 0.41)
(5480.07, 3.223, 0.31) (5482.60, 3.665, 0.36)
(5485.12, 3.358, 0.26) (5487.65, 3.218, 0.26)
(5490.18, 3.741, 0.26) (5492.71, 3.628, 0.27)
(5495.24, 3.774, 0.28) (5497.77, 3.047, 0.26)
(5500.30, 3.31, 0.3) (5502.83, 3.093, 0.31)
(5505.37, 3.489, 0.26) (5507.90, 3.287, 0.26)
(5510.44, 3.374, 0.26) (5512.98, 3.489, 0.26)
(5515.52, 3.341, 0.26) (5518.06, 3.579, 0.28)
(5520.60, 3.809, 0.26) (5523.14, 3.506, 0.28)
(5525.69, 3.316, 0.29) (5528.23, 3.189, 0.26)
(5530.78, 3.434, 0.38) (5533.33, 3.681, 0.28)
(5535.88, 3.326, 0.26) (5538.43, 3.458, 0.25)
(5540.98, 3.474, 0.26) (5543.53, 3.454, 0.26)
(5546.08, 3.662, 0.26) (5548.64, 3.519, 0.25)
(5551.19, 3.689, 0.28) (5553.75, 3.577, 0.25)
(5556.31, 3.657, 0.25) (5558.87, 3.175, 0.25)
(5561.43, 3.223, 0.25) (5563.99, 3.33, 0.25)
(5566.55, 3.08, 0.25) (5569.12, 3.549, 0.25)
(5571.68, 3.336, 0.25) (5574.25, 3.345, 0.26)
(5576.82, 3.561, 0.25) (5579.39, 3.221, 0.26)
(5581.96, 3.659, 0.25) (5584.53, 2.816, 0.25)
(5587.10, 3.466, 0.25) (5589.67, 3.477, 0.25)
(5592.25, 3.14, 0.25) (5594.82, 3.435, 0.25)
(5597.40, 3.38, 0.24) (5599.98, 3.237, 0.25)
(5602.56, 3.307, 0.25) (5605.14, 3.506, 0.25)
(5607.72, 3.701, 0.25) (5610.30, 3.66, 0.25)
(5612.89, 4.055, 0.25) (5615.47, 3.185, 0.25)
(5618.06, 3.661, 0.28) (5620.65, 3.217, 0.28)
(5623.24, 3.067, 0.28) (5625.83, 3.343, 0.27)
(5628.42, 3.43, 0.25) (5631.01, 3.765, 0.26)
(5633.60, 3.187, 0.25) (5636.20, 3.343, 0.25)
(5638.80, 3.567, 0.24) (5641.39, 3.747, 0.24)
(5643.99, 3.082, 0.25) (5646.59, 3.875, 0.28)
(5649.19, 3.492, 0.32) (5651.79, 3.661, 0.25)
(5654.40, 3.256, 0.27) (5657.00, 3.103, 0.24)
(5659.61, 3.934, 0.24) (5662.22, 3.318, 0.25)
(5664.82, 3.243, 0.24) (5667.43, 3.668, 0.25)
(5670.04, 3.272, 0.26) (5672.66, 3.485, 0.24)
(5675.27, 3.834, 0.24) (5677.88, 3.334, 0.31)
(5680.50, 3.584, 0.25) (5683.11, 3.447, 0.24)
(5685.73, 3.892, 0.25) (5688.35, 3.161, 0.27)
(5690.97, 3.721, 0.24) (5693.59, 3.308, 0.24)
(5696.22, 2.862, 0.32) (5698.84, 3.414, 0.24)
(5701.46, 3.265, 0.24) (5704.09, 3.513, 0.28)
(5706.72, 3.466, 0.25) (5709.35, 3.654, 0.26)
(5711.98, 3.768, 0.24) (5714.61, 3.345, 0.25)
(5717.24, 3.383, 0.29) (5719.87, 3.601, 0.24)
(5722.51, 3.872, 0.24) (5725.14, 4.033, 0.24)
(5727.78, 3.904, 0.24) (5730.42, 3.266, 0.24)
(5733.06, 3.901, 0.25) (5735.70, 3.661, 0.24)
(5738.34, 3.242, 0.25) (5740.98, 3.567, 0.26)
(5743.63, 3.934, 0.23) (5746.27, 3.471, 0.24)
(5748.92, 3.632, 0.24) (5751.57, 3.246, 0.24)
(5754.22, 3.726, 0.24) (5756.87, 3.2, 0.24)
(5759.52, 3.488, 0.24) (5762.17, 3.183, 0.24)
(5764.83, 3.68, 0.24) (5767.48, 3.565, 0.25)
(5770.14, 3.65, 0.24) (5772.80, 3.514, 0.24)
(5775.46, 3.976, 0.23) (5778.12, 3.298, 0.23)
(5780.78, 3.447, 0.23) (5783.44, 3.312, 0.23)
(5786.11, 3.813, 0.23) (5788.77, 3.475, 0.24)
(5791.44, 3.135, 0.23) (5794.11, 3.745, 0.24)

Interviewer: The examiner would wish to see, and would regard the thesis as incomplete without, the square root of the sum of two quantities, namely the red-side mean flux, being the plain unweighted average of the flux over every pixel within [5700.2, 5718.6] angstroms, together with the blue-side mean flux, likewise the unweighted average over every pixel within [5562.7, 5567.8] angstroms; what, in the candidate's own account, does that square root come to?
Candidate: 2.59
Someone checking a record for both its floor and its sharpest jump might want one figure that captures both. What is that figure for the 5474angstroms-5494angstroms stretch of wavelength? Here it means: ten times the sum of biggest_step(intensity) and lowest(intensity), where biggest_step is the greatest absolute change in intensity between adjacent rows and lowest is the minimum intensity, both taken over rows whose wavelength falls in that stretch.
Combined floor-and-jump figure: 37.4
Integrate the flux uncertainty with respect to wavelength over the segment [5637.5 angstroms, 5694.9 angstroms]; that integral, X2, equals 14.6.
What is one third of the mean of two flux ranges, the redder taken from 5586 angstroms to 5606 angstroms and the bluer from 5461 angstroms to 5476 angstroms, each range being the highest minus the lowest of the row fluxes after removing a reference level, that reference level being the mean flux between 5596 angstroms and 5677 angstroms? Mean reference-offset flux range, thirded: 0.14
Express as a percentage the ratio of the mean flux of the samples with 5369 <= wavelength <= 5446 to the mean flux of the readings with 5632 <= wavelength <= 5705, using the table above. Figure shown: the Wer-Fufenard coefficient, 101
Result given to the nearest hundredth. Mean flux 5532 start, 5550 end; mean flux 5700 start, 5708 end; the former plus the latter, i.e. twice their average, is 6.93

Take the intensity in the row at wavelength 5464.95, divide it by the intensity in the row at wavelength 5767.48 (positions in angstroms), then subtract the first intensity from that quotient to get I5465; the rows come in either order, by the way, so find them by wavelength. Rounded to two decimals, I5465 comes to -2.36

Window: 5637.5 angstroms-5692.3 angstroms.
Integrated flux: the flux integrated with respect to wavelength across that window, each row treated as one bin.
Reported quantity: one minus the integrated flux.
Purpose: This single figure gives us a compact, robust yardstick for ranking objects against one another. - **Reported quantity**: -191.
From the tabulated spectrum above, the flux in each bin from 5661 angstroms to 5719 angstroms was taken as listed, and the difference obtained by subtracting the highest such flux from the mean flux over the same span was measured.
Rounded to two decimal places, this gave -0.44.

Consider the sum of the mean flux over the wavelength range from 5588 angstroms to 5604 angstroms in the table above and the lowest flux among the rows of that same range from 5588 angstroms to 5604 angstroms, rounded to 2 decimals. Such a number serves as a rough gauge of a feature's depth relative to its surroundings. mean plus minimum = 6.47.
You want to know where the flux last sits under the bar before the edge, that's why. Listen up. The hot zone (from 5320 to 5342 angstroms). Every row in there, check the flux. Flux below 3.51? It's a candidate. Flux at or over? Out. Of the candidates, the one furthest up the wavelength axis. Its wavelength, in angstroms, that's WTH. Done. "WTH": 5340.55 angstroms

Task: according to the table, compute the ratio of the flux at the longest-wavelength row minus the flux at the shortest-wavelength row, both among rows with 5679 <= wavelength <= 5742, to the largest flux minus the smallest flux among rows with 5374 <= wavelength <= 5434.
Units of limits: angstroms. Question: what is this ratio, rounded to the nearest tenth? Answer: 0.0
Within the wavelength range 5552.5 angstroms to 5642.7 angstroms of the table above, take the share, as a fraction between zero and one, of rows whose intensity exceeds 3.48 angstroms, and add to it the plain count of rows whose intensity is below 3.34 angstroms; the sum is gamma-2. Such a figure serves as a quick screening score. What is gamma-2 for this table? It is 14.4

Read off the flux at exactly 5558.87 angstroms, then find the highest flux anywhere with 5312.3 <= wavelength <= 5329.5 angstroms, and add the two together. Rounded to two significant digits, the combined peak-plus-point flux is 7.0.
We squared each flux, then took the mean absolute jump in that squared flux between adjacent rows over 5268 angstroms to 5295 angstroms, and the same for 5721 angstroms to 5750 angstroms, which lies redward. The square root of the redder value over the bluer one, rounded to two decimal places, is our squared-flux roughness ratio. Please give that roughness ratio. 1.15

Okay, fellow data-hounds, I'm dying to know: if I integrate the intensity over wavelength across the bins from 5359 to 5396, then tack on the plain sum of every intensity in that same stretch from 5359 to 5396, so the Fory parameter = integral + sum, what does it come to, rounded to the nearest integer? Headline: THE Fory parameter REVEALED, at 179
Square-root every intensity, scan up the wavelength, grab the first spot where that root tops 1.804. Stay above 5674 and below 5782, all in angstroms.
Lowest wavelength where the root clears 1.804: 5675.27 angstroms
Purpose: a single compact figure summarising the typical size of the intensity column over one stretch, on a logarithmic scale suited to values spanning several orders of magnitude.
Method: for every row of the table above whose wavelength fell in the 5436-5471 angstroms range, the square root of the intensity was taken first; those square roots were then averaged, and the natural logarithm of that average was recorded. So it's 0.630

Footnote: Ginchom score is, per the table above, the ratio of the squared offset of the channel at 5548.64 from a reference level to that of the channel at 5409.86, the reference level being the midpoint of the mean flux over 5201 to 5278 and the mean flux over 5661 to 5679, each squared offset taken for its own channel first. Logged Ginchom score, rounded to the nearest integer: 13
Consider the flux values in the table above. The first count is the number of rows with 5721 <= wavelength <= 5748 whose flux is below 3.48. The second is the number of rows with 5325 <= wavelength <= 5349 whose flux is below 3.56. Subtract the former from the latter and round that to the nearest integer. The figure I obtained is 7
